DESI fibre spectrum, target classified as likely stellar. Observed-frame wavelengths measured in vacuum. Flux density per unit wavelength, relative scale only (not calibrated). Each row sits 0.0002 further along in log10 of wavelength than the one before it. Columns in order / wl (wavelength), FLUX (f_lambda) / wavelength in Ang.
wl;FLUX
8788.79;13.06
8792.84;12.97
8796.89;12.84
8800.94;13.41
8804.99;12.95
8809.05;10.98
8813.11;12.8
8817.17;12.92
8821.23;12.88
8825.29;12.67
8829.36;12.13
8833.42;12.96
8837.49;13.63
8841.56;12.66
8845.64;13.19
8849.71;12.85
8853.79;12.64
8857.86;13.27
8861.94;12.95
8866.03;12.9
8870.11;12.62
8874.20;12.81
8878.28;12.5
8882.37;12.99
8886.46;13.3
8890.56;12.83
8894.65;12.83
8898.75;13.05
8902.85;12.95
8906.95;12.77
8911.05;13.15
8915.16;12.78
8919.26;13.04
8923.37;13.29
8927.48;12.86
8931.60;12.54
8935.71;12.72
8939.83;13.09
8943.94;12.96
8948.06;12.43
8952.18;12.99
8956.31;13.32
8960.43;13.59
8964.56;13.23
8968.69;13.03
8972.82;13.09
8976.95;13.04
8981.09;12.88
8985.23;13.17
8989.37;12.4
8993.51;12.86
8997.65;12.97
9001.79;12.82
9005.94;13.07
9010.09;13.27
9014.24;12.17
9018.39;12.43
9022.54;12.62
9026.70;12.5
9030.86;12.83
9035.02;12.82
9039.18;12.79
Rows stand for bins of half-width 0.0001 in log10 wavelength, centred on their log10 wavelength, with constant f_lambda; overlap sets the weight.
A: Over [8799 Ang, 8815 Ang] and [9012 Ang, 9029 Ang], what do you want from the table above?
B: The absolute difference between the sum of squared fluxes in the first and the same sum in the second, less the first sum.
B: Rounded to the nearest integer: -618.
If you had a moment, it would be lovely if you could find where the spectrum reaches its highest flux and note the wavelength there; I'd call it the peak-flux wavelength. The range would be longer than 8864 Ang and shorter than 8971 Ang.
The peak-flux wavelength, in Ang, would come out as 8960.43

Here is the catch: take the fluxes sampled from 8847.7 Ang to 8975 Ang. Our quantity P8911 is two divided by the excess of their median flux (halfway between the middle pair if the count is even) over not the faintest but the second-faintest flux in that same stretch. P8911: 4.4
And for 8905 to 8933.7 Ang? 22.2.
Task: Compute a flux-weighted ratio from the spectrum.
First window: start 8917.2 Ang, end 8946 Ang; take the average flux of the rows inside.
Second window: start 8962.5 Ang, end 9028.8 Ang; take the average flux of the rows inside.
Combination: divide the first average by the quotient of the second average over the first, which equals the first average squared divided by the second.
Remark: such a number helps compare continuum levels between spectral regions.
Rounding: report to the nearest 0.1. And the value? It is 13.0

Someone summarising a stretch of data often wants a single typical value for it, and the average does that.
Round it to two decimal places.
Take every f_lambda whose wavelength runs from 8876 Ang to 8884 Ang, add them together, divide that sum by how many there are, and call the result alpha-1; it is 12.75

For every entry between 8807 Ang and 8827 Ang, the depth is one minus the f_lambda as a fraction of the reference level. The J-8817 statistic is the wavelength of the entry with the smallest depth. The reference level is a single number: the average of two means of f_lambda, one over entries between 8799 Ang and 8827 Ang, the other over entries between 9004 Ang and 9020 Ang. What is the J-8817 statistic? 8817.17 Ang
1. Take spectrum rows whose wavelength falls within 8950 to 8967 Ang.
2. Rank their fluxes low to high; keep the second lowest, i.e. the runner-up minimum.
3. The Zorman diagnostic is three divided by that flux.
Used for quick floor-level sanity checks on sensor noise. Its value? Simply 0.2268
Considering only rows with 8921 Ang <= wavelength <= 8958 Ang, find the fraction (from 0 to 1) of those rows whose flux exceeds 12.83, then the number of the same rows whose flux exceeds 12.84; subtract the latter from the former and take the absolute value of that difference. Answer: 5.3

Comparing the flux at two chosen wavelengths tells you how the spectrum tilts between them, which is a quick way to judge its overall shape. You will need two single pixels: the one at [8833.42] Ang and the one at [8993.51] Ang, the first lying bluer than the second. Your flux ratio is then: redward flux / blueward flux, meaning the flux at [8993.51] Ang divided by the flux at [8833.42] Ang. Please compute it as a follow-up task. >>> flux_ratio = 0.99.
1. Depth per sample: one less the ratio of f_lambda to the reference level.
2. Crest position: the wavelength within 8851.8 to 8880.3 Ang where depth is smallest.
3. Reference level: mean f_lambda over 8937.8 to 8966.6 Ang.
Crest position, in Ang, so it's 8857.86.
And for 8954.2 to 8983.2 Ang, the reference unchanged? 8960.43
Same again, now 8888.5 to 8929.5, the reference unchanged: 8923.37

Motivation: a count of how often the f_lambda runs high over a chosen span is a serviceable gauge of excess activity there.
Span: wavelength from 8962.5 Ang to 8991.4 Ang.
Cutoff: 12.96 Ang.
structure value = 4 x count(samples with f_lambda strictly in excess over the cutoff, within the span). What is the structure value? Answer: 20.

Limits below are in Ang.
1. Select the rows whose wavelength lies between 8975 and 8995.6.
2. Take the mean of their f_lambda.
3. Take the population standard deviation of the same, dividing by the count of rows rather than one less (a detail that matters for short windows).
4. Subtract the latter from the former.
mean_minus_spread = 12.6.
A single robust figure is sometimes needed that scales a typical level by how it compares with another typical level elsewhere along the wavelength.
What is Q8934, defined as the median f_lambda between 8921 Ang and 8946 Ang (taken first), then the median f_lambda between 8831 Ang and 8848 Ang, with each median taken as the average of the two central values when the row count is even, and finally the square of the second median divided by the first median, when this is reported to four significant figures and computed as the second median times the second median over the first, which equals 13.24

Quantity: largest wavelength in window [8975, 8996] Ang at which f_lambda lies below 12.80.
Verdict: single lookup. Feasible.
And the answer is 8989.37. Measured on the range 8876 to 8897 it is 8878.28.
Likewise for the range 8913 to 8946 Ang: 8935.71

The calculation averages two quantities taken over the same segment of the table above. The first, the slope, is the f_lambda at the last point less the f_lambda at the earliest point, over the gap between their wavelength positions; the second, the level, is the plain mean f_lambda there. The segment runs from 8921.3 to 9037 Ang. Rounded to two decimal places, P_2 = 6.44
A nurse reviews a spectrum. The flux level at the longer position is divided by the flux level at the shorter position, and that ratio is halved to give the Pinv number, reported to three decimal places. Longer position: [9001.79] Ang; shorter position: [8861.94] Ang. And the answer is 0.495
